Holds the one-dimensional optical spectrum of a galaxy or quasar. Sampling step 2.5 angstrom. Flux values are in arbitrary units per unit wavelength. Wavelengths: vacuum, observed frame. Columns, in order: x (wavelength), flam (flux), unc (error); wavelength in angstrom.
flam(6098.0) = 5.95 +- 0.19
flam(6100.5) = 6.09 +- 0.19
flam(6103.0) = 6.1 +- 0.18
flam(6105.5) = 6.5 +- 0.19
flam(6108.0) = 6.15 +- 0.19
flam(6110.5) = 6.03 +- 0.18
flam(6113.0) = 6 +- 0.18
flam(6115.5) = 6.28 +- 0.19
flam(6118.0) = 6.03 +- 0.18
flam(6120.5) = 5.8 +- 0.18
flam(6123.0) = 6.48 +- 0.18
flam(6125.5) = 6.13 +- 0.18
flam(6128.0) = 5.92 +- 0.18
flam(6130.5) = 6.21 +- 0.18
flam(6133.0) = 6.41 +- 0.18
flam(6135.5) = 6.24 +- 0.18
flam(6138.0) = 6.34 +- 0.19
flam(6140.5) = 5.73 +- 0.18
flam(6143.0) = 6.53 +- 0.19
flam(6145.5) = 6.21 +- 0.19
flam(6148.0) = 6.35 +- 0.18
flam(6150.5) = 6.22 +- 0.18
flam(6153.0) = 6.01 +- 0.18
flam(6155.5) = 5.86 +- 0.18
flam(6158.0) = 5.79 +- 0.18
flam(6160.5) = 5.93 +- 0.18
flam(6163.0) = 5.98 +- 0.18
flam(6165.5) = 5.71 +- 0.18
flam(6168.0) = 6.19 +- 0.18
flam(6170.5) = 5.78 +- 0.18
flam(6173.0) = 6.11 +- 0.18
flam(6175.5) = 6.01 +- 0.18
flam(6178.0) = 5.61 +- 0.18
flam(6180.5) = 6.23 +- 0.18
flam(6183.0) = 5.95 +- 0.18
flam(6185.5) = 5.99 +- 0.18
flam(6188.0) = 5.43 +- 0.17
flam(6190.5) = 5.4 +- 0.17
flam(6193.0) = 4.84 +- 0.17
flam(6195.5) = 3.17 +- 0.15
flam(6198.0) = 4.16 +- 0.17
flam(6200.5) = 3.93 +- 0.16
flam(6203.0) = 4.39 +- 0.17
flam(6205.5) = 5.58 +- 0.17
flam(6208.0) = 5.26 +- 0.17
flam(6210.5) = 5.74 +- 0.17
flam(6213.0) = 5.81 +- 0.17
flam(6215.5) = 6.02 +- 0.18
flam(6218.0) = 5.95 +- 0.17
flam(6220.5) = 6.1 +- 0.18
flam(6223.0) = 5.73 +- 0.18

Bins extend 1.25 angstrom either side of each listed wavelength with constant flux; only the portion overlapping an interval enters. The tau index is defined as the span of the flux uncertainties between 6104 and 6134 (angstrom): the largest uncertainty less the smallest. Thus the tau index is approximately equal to 0.010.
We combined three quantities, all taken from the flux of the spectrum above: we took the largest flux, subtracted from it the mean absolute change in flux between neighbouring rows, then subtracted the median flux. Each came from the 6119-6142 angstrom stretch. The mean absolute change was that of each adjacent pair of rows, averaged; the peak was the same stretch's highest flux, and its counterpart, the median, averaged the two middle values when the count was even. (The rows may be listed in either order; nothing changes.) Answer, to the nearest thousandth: -0.056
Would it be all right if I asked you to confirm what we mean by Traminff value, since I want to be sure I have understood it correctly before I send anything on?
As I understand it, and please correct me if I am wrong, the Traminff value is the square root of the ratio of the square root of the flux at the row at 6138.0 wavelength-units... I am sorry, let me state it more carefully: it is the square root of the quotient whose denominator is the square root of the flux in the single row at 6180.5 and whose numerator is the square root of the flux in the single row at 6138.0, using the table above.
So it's 1.00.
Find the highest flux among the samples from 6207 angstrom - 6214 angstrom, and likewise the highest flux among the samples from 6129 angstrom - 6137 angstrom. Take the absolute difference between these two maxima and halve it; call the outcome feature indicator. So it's 0.30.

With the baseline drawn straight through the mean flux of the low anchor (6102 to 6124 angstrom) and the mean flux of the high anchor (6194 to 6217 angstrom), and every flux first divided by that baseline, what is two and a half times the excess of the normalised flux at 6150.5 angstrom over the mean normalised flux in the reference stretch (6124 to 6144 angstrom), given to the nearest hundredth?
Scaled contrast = 0.12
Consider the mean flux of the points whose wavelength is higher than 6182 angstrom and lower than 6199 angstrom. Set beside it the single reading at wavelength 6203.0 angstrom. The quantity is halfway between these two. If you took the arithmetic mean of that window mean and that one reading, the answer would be 4.7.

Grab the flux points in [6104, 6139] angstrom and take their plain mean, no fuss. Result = 6.18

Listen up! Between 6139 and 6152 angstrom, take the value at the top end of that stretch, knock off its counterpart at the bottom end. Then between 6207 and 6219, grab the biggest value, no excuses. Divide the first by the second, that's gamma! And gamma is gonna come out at 0.081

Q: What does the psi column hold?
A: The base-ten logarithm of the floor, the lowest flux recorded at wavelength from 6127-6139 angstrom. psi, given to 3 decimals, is 0.772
